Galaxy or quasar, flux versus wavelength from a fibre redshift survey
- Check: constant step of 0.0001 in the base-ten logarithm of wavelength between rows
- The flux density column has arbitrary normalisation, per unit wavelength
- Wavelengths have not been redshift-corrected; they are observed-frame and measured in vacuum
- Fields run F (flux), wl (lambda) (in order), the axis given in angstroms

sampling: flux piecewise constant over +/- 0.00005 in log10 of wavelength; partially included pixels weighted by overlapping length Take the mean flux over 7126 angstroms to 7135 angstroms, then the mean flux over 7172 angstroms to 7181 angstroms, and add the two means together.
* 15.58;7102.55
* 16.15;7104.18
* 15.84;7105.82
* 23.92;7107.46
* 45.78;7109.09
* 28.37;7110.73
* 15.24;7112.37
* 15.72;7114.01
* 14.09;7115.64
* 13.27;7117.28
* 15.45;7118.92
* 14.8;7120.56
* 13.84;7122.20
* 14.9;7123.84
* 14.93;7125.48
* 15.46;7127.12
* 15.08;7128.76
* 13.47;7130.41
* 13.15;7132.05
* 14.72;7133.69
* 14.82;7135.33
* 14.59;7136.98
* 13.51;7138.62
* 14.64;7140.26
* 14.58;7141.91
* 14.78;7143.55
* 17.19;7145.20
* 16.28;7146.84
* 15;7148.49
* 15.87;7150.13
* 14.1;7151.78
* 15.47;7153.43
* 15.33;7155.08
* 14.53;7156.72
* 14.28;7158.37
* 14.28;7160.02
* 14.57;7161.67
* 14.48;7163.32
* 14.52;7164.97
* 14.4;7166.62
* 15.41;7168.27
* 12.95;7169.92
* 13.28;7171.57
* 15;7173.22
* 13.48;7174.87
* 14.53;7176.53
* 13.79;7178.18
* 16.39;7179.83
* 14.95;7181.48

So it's 29.0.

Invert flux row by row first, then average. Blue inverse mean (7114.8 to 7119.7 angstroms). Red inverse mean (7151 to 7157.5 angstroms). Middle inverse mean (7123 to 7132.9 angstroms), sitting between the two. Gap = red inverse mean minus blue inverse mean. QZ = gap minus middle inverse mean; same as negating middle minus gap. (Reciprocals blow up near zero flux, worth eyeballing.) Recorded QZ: -0.072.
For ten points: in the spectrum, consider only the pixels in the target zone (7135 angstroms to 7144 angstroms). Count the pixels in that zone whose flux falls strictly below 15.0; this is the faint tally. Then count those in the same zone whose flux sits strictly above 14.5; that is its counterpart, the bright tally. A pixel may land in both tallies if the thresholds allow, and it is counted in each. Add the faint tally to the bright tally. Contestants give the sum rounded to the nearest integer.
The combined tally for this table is 11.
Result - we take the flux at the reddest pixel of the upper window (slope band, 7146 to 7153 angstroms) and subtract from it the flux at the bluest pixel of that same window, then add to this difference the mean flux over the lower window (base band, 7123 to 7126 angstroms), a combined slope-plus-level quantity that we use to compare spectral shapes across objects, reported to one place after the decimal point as 12.7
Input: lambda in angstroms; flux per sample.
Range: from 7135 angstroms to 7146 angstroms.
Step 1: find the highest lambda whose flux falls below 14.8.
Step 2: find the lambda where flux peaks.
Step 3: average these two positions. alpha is 7144.4 angstroms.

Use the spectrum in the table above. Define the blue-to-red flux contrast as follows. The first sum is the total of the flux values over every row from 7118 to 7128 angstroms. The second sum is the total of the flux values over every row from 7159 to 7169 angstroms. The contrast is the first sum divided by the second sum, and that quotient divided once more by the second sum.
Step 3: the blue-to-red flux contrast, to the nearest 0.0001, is 0.0116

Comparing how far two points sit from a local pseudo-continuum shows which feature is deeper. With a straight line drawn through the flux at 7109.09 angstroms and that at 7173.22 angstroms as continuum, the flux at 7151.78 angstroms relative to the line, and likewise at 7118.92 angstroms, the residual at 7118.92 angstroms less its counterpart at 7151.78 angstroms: -14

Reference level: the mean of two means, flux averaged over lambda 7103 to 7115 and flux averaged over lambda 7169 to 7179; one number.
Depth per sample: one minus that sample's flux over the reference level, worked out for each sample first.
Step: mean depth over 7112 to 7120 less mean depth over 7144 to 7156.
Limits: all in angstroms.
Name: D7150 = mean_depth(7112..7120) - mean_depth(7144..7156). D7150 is 0.05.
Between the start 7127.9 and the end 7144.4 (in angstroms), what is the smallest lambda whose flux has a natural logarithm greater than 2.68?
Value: 7128.76 angstroms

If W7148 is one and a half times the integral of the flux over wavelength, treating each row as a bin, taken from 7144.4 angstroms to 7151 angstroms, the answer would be 159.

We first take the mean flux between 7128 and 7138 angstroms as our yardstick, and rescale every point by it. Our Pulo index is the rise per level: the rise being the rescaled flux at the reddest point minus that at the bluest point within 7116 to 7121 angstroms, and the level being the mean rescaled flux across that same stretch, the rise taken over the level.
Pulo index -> 0.11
